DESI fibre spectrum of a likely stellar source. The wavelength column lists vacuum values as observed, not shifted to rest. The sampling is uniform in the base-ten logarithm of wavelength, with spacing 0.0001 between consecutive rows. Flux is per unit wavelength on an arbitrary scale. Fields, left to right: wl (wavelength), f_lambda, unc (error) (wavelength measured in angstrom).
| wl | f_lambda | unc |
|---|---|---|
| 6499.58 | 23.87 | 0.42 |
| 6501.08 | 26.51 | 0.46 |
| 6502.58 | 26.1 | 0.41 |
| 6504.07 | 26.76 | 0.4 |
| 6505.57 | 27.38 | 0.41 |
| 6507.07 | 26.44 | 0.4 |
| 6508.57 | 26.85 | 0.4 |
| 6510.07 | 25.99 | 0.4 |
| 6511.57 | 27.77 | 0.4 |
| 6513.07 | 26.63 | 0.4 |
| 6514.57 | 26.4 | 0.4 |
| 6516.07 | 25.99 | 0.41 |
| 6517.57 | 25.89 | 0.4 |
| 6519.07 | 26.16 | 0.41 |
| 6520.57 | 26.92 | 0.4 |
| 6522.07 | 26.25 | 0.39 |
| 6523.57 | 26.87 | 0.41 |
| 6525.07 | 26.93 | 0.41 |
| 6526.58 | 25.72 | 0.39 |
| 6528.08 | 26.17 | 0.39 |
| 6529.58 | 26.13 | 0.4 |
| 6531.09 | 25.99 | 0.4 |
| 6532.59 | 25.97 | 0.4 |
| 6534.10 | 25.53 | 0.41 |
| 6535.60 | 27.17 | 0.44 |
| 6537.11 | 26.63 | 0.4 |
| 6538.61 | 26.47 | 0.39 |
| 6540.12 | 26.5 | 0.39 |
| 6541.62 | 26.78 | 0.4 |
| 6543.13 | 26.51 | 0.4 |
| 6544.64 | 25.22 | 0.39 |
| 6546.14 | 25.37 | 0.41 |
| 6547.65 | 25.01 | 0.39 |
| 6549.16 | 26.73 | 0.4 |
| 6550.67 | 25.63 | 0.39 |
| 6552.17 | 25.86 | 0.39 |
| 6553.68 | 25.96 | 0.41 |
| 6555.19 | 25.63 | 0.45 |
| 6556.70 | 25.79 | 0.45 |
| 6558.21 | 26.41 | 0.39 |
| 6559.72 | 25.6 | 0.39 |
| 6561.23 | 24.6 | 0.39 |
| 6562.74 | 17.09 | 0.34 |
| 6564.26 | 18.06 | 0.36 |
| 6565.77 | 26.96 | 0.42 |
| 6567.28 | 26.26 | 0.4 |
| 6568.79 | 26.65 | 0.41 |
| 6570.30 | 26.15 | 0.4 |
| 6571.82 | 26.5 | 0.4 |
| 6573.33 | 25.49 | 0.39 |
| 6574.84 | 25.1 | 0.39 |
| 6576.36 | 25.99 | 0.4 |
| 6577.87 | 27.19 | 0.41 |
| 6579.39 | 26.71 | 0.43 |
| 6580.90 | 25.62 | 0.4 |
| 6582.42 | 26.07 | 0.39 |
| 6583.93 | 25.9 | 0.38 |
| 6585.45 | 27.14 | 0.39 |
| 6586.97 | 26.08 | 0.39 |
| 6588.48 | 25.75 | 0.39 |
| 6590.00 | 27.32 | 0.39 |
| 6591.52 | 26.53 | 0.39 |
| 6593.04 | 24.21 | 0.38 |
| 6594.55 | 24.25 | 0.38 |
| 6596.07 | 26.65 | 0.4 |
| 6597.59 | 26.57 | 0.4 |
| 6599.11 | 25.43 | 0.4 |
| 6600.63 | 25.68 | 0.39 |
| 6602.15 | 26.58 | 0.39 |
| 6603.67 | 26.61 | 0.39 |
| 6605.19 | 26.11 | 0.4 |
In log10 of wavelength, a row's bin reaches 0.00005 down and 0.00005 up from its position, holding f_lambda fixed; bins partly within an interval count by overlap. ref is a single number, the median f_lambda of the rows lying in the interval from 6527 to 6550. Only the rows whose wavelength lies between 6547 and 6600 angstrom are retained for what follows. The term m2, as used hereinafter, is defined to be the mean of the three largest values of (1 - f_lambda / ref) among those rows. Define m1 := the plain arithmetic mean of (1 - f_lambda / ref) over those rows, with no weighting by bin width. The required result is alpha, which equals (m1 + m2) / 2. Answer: 0.13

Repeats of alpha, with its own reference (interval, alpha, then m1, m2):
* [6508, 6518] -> 0.00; -0.013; 0.008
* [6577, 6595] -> 0.03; 0.004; 0.056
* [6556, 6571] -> 0.15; 0.069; 0.239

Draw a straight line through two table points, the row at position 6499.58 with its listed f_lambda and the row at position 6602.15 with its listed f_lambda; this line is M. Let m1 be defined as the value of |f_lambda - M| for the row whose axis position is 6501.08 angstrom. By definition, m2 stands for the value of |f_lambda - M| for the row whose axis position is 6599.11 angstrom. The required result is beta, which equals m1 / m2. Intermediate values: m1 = 2.6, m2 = 1.1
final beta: 2.4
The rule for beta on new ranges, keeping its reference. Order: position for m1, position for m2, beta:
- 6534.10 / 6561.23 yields 0.8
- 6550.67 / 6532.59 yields 0.3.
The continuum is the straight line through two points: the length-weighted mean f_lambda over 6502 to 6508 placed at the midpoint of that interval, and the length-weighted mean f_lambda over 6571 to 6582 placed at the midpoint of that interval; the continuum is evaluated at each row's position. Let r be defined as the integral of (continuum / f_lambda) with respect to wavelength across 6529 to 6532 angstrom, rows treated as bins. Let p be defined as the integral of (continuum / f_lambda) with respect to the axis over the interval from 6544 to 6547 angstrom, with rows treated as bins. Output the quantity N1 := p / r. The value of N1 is 1.03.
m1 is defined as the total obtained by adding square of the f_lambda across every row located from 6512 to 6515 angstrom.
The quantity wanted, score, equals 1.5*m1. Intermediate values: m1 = 1406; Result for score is 2109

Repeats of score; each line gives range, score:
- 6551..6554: 2014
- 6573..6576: 1920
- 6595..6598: 2124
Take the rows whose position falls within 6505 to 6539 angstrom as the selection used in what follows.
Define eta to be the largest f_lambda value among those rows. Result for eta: 27.77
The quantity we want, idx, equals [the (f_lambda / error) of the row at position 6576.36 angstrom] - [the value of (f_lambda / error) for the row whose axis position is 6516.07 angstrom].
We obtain 1.6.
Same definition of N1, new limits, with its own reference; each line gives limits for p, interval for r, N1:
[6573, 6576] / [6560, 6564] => 0.60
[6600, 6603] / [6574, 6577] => 0.97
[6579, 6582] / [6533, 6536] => 0.99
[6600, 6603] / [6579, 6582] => 0.99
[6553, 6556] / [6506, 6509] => 1.02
